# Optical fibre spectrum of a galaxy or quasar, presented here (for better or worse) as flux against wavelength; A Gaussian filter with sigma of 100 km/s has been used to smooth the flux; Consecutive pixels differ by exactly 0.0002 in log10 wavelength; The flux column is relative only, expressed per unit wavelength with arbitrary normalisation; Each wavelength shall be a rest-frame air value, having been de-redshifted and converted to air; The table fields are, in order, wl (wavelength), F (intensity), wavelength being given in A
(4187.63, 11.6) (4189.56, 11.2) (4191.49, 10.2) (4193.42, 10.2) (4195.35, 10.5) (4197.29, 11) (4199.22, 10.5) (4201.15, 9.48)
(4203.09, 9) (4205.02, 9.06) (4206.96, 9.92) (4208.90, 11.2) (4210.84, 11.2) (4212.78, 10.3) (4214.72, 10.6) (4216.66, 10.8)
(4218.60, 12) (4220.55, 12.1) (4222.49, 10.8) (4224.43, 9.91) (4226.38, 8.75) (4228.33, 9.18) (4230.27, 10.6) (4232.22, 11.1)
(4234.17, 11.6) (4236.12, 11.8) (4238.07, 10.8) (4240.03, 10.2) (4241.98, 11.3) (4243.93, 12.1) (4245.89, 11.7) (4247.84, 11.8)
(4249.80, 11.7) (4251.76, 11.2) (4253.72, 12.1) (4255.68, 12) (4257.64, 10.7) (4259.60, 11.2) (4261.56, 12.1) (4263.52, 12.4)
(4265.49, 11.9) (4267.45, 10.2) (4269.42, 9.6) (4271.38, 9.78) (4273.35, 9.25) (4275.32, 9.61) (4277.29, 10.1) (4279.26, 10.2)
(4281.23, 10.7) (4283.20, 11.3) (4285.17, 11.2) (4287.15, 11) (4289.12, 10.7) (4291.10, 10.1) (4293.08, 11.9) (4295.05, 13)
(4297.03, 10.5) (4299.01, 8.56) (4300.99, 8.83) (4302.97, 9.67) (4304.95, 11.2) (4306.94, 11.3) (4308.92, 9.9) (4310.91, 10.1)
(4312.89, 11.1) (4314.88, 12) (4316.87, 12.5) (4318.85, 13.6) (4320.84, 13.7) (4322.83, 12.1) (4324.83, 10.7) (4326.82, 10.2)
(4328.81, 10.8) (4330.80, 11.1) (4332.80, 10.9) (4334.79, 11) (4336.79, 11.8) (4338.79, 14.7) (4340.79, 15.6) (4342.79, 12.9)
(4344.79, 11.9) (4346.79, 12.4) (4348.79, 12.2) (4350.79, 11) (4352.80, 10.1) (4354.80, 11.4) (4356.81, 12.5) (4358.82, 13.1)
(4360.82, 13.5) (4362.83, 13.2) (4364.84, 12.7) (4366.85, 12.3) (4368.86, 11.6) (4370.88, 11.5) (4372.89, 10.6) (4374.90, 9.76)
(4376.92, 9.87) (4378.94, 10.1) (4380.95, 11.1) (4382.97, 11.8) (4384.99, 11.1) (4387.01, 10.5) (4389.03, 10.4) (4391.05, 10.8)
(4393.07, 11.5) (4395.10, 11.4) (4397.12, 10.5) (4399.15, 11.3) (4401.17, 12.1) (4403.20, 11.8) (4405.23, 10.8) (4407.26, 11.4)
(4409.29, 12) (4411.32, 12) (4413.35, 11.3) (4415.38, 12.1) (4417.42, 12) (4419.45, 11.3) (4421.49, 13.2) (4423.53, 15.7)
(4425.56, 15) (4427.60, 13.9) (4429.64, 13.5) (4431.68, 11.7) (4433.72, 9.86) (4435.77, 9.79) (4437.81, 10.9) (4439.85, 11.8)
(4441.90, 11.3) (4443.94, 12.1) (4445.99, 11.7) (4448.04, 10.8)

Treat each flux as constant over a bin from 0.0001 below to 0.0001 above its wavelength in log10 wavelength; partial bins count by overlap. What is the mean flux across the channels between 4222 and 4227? 9.8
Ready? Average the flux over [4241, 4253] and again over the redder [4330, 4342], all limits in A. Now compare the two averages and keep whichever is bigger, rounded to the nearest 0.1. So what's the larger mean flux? 12.5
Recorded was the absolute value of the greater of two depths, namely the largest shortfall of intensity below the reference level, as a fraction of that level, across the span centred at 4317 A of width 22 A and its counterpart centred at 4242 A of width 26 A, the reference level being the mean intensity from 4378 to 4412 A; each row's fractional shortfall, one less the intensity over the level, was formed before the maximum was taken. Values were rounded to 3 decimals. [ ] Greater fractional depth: 0.117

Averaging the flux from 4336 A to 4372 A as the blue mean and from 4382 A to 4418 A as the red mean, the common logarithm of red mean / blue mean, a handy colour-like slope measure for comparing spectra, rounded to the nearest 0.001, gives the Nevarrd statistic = -0.040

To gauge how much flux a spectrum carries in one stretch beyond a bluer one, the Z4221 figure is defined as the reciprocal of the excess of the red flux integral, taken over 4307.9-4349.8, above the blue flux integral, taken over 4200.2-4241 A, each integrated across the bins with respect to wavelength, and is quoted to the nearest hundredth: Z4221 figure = 0.01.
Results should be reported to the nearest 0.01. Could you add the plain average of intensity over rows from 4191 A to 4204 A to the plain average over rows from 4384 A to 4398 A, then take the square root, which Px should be 4.58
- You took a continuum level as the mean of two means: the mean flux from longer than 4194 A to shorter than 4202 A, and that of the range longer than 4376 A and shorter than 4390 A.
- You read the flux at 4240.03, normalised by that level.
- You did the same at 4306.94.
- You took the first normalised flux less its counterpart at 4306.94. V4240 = -0.10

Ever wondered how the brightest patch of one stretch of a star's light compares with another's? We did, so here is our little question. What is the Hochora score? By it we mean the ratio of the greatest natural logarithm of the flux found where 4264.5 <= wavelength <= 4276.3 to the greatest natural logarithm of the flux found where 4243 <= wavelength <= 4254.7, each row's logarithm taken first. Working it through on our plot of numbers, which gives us 0.993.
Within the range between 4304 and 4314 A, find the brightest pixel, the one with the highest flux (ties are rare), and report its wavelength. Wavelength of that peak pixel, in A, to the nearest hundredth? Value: 4306.94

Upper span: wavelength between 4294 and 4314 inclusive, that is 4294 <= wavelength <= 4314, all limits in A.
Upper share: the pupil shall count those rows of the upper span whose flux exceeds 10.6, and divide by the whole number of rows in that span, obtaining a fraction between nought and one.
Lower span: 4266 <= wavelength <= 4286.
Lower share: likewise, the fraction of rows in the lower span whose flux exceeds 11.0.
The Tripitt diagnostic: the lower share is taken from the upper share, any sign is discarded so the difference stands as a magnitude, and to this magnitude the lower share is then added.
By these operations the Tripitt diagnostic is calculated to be 0.40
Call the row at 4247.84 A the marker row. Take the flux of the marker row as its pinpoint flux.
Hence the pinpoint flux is 11.8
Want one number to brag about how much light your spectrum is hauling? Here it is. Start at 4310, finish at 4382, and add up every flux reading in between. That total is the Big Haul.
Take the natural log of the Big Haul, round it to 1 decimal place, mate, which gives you 6.1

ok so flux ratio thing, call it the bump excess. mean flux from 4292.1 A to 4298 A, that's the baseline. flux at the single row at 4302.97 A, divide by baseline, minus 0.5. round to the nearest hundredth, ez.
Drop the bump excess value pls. 0.32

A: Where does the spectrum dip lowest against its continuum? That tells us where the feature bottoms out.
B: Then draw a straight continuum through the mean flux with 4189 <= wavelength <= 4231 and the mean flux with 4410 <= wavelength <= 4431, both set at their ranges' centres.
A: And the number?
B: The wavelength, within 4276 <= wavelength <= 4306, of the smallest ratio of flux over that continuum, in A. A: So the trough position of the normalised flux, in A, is 4299.01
